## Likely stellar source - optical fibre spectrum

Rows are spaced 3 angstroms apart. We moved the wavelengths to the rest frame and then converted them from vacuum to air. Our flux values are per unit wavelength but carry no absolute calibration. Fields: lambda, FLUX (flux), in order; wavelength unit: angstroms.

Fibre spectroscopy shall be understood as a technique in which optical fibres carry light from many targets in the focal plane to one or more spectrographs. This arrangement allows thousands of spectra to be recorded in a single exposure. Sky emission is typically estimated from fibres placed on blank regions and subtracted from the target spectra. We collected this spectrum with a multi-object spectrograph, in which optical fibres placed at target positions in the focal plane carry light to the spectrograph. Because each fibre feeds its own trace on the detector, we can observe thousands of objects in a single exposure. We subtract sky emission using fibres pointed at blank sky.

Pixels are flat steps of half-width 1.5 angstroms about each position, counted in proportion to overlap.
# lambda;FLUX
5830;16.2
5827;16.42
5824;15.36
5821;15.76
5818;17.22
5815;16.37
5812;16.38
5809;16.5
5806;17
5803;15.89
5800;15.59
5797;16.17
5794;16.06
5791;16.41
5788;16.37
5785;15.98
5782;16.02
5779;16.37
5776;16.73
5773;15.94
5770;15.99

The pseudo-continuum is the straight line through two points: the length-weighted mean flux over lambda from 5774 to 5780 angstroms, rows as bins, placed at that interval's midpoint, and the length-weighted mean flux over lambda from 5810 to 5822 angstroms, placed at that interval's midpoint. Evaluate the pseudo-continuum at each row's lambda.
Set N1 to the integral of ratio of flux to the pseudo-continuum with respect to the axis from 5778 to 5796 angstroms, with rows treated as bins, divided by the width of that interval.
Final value 0.98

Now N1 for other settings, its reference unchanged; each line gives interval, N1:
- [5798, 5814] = 0.99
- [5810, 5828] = 0.99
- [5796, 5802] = 0.96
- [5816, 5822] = 1.00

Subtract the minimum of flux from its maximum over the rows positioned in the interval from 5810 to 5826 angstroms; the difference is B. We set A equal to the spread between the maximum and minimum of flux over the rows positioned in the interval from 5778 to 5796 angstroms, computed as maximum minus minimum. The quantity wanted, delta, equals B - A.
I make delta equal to 1.4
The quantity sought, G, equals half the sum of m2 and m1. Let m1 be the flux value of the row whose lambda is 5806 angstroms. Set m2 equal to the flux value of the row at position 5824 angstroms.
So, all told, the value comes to 16.2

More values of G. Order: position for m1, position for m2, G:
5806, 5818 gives 17.1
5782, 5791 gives 16.2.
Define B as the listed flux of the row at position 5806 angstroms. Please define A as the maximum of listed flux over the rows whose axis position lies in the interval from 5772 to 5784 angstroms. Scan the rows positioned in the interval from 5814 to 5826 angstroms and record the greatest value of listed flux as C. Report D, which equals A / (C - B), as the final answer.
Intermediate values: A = 16.73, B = 17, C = 17.22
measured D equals 76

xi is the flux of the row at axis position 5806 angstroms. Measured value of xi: 17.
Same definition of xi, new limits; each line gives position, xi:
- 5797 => 16.17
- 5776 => 16.73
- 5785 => 15.98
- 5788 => 16.37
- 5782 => 16.02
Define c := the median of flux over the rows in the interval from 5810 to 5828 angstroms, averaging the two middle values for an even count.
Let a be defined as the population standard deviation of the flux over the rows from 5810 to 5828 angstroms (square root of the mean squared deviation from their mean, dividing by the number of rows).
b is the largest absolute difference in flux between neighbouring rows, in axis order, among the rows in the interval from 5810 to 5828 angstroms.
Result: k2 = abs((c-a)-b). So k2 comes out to 14.3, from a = 0.58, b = 1.46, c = 16.4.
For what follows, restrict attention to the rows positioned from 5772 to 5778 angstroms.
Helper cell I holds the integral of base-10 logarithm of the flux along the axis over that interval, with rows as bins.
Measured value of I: 7.28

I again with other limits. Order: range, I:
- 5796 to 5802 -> 7.20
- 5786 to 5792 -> 7.28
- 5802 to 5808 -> 7.30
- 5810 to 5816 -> 7.29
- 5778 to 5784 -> 7.25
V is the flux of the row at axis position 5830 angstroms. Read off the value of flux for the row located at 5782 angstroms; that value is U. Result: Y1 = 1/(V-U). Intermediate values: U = 16.02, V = 16.2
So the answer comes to 5.6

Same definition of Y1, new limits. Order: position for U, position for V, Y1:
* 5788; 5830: -5.9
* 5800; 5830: 1.6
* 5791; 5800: -1.2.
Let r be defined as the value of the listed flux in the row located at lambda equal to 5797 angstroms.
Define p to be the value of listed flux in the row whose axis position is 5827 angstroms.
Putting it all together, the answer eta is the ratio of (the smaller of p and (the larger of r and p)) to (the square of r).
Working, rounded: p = 16.42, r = 16.17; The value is 0.0628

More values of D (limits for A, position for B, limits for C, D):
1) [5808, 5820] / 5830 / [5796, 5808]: 22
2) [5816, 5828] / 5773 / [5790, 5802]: 37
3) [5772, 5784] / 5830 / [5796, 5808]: 21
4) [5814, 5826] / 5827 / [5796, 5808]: 30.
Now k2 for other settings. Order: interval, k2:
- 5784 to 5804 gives 15.2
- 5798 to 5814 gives 14.8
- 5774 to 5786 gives 15.5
